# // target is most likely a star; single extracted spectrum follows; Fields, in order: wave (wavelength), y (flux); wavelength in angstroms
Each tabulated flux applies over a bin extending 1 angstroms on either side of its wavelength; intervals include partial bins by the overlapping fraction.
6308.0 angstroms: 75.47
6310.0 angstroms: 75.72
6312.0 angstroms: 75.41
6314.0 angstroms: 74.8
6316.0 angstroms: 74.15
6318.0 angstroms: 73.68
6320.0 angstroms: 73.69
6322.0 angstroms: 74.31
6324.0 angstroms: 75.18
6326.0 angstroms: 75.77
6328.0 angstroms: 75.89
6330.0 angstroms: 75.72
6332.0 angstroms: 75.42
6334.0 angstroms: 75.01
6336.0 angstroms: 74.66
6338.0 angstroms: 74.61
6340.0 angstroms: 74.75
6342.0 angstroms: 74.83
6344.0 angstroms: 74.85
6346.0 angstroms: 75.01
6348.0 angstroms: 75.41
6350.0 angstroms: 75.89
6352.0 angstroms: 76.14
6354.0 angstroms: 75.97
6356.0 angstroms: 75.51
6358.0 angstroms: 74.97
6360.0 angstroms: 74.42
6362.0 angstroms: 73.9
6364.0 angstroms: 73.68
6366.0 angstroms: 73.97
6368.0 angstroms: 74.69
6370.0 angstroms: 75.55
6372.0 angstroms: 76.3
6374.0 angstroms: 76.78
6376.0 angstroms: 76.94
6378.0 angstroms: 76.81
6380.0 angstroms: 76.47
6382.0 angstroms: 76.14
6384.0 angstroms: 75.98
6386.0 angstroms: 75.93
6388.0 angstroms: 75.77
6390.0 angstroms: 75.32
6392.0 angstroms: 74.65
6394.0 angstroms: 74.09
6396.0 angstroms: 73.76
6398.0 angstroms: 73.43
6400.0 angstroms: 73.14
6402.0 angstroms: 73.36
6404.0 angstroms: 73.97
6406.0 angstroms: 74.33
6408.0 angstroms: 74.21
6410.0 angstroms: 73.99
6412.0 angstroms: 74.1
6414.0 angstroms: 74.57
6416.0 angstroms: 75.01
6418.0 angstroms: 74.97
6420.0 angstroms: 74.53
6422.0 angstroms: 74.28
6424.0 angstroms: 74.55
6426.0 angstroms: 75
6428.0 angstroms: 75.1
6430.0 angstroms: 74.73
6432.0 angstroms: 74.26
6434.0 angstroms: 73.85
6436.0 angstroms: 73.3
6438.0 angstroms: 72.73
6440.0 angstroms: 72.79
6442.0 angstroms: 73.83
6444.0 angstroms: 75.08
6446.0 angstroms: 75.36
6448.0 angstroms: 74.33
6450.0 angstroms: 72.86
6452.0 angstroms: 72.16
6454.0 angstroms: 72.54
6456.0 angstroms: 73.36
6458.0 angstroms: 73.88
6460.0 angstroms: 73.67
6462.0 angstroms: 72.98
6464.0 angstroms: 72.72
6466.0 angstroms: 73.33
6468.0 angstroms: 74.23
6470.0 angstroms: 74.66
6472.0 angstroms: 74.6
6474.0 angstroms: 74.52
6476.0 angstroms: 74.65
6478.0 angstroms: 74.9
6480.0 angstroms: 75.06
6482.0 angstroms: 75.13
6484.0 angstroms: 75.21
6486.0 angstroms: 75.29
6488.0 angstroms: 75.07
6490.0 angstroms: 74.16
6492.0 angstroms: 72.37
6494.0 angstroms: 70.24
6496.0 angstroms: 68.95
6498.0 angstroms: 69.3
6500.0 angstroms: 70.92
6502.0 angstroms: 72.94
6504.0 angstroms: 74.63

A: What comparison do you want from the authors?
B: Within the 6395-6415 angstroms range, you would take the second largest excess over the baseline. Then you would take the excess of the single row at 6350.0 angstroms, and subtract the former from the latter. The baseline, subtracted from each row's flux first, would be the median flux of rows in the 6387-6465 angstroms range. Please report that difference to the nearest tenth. 1.6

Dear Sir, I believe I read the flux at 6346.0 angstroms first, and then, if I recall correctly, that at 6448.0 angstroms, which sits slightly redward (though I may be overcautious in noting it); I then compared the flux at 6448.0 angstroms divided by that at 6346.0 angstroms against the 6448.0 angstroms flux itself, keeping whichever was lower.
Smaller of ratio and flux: 0.991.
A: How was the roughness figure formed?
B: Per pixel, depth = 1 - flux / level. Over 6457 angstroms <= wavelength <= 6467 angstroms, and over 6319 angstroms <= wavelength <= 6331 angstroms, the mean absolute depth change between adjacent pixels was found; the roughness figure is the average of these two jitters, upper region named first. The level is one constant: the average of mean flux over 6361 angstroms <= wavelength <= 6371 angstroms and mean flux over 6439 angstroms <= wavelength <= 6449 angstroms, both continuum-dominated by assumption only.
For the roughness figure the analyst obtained 0.0062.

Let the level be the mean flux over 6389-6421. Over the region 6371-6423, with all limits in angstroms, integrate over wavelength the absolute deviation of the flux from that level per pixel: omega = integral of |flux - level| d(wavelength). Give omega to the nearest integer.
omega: 54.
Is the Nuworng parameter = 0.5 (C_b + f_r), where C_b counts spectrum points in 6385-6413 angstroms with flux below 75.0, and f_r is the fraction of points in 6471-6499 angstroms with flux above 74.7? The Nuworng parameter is 5.7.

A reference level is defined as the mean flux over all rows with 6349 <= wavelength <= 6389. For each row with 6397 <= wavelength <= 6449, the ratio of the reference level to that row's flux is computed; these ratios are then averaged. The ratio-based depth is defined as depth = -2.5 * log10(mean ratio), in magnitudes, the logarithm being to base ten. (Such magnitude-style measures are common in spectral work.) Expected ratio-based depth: -0.020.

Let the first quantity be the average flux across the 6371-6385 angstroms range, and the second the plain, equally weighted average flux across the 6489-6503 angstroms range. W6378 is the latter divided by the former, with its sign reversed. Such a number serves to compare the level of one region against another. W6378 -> -0.932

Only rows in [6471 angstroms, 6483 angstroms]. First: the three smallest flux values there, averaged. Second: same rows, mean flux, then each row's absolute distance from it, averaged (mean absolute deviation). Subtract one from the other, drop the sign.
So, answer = 74.4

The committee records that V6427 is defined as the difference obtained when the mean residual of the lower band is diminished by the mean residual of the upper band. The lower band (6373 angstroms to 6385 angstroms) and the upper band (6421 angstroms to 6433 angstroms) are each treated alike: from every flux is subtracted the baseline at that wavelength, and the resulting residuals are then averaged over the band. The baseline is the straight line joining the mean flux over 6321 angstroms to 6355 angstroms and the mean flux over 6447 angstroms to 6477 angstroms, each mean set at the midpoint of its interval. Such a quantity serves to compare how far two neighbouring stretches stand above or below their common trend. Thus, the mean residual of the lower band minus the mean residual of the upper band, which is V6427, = 1.2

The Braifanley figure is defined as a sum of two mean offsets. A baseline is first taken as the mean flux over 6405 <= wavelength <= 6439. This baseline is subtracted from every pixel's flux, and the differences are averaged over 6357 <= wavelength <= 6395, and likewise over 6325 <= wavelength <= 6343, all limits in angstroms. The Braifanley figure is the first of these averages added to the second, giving 1.9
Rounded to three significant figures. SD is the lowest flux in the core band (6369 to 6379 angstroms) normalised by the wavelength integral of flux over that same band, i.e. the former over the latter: 0.0988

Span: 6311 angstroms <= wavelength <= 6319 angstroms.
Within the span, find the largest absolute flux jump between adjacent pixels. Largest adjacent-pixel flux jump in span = 0.65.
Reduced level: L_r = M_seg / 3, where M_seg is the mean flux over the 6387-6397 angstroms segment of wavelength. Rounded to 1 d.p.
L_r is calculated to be 24.9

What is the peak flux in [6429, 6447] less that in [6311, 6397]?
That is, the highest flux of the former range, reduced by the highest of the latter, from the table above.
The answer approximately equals -1.6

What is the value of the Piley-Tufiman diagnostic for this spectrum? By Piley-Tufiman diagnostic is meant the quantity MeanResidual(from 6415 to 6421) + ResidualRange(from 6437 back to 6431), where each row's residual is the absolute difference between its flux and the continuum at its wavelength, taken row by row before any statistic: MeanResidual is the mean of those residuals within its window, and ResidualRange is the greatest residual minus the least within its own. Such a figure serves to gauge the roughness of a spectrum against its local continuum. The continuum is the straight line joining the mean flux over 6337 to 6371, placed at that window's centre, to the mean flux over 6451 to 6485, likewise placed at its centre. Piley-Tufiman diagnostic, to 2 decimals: 1.36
